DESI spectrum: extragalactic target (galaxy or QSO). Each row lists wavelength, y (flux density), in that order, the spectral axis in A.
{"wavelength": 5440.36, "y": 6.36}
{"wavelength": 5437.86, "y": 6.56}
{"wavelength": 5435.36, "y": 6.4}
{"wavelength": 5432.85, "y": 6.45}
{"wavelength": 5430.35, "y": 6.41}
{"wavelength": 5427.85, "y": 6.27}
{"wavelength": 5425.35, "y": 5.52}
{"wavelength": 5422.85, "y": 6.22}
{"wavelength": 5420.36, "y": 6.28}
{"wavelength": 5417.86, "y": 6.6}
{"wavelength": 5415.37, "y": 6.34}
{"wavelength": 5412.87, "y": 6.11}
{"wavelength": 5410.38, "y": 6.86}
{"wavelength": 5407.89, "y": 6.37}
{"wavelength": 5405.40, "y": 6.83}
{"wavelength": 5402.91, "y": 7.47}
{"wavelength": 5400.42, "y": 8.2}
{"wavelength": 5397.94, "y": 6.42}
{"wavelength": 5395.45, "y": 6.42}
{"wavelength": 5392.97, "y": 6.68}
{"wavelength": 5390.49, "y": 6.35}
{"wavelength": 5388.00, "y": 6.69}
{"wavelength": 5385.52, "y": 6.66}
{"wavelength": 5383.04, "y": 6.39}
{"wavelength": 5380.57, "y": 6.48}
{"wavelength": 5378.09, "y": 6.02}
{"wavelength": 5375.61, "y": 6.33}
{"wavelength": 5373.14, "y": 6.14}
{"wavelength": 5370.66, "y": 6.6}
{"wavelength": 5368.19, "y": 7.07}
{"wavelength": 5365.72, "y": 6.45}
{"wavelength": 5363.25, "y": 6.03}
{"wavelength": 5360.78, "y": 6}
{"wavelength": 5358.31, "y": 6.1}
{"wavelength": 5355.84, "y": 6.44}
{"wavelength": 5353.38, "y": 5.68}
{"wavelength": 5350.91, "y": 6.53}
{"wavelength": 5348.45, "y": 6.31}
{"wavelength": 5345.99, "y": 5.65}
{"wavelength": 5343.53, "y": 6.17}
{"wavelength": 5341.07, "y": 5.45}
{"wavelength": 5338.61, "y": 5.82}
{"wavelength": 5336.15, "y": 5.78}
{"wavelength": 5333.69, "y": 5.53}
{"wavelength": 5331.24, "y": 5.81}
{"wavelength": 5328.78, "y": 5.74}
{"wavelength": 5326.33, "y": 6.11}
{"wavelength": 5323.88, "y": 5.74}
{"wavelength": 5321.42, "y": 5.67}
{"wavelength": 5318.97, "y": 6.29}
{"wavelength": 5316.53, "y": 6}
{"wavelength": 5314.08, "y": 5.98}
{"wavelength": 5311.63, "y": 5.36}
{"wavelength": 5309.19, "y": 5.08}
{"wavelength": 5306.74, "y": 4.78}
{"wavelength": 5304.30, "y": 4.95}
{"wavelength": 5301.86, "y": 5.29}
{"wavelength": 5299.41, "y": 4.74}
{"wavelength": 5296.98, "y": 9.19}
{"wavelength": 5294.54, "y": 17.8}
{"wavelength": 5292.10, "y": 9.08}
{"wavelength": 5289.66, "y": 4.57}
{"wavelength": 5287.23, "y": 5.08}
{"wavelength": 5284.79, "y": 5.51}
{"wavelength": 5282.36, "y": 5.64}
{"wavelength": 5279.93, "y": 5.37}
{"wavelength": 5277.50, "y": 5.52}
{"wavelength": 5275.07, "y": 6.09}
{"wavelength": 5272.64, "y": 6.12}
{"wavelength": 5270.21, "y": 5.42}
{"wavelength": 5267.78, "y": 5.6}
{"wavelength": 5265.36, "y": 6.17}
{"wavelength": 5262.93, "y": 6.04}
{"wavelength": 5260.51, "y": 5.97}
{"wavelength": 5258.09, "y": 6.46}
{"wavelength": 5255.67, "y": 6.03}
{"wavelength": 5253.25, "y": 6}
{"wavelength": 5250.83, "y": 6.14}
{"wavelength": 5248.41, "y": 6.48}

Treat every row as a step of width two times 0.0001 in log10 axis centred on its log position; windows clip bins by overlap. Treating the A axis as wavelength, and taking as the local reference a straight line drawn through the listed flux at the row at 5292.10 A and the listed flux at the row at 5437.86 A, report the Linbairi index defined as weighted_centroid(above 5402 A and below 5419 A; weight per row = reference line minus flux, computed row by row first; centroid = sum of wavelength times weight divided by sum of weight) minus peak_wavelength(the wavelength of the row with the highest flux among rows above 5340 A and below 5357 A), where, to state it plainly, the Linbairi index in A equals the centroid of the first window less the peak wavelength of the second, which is 61.9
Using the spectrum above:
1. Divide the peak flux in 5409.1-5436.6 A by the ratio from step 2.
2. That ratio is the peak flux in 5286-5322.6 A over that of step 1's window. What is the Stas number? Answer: 2.6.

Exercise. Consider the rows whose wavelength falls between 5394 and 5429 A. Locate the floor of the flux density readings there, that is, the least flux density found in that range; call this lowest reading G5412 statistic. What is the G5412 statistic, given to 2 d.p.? 5.52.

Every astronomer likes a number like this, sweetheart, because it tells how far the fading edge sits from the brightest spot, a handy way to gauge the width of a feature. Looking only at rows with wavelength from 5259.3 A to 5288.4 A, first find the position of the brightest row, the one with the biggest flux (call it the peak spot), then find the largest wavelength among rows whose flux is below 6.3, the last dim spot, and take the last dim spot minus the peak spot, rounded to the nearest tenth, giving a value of 21.9 A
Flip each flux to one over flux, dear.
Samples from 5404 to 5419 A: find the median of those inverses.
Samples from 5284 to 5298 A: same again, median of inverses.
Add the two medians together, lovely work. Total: 0.300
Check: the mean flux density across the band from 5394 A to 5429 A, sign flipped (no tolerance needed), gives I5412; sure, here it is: -6.6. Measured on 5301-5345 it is -5.6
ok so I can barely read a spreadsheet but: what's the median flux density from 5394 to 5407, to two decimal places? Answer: 6.83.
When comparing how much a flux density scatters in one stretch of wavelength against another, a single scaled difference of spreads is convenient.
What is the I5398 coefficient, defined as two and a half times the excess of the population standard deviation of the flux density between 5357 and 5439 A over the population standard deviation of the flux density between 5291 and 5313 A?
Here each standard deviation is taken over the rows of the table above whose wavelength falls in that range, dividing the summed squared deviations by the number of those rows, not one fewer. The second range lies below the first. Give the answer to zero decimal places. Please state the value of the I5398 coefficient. -9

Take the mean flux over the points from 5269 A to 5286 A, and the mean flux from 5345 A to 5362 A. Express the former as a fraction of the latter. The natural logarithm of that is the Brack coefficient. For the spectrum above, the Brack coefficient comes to -0.07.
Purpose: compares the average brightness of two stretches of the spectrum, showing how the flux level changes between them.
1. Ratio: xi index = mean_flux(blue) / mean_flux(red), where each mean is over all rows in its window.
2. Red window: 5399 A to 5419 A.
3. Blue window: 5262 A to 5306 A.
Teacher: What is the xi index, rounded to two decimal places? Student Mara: 0.96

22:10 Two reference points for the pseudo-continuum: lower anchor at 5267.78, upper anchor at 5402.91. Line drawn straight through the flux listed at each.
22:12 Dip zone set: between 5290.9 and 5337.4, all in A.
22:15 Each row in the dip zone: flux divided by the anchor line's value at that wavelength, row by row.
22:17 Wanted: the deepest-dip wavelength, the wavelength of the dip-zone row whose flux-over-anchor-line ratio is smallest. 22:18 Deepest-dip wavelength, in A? 5306.74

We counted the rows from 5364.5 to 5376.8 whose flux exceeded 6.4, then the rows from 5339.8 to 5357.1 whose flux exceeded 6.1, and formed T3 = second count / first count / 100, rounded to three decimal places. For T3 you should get 0.013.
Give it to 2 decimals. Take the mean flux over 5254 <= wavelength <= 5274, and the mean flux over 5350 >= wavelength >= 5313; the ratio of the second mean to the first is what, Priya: 0.98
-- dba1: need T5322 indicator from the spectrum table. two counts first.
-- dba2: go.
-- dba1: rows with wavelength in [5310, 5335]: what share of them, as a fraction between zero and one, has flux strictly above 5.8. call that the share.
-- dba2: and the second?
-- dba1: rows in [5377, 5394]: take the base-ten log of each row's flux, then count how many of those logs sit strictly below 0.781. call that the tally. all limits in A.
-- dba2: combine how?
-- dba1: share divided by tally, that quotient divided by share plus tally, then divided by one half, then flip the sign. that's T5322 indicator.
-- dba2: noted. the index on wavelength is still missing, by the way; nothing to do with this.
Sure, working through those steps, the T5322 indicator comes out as -0.67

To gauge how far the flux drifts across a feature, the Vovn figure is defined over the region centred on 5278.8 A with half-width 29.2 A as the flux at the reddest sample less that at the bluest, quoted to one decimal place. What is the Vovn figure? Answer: -1.4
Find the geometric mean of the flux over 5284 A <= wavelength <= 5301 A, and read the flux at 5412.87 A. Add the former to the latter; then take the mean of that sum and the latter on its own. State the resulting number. 9.7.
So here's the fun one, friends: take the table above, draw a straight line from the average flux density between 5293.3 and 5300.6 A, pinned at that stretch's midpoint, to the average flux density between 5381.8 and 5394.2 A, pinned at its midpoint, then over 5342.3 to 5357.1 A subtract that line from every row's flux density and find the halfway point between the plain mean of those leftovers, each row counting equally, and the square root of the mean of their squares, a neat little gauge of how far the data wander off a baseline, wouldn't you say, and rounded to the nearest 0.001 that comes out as 0.022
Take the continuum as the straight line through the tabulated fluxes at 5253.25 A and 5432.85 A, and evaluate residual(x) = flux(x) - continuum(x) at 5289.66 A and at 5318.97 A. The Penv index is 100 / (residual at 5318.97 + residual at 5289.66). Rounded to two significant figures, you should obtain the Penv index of -72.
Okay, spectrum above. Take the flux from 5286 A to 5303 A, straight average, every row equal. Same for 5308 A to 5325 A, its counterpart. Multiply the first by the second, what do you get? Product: 46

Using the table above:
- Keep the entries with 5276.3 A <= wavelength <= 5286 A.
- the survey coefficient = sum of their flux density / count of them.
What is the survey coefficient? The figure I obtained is 5.5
